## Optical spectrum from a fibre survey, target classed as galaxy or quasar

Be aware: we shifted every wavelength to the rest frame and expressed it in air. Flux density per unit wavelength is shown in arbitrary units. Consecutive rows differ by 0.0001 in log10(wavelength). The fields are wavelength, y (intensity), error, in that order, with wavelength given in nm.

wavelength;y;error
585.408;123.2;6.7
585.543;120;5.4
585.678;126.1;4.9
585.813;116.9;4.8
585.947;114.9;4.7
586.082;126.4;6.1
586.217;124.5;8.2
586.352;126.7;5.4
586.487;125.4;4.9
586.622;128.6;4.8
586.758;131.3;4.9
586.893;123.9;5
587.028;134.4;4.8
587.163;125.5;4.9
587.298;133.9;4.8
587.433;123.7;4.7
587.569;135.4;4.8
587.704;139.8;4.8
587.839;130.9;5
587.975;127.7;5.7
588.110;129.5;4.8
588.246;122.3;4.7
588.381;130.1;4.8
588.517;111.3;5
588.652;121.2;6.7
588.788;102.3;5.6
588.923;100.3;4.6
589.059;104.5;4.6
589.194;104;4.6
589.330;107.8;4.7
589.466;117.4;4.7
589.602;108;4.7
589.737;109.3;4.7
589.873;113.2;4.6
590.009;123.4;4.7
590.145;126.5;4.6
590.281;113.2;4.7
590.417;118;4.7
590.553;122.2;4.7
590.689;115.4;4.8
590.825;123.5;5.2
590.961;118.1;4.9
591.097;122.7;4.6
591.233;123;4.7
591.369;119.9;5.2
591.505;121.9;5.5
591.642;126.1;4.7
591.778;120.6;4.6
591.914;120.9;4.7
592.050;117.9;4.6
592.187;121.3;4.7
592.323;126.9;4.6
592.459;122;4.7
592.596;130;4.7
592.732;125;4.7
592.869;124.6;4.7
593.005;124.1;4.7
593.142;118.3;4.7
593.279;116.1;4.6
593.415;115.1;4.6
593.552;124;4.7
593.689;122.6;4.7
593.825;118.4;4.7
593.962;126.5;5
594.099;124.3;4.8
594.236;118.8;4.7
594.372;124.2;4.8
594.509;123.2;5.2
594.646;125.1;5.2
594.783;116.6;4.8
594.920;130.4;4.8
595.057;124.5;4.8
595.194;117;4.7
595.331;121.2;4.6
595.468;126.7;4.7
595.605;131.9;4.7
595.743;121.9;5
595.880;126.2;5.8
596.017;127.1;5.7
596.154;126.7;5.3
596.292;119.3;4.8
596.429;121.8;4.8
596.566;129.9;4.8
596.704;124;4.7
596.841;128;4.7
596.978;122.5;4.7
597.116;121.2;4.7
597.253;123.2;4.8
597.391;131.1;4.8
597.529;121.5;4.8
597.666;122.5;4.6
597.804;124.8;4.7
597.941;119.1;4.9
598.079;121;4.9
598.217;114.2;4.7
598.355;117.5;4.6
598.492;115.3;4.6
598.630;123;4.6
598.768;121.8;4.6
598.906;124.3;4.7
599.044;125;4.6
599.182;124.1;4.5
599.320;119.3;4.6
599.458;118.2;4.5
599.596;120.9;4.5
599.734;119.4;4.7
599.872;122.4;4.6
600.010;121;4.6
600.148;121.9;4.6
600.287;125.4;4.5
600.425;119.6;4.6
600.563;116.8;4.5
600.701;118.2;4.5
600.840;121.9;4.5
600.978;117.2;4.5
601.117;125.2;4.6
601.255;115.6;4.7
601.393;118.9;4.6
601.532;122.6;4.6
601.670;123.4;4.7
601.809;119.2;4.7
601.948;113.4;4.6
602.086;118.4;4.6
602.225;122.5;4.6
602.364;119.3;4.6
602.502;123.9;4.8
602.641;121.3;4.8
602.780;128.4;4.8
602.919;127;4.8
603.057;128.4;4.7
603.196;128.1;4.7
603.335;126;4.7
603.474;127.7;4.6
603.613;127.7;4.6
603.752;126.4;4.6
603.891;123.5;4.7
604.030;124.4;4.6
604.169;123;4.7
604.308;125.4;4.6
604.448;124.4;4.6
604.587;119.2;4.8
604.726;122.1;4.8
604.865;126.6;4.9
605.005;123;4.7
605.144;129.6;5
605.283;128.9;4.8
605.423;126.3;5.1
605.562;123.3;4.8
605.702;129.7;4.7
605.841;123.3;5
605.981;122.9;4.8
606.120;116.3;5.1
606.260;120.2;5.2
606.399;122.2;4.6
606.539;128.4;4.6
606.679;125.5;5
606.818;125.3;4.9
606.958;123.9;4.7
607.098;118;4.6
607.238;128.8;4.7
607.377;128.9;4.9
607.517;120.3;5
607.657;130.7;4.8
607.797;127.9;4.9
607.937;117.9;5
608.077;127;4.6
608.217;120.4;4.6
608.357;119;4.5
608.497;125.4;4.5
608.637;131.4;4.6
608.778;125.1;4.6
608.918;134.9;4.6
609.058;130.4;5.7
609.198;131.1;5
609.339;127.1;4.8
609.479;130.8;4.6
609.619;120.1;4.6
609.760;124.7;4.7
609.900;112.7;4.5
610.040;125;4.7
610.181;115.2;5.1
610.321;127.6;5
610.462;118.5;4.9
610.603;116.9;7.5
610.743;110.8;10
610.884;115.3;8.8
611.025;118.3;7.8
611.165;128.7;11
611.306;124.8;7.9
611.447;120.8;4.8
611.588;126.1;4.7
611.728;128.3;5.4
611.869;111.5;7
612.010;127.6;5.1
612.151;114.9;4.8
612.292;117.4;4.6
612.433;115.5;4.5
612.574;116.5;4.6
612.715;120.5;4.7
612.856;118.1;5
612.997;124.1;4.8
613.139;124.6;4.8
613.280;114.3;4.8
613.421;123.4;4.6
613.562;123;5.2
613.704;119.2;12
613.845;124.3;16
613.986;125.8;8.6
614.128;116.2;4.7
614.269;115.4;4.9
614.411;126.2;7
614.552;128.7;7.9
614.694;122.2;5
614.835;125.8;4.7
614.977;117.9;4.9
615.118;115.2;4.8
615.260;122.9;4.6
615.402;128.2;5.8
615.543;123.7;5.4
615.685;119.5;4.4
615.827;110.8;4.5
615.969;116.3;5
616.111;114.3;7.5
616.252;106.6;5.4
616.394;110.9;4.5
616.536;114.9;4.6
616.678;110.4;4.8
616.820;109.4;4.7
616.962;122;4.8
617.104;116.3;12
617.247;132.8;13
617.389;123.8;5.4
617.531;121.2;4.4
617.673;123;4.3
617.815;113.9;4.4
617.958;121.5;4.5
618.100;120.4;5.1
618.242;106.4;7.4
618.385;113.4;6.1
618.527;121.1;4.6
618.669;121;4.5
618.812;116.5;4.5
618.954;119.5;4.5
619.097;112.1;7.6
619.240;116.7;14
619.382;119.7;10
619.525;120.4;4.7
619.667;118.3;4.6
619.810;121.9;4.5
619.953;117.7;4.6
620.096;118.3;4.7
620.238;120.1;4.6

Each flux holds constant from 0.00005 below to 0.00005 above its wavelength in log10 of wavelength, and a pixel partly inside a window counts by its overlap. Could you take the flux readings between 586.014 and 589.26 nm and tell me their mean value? 123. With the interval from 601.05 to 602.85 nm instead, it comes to 121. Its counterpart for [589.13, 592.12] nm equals 118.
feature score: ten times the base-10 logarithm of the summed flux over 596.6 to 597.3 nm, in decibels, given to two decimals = 27.92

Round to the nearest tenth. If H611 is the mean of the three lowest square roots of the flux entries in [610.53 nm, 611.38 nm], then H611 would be 10.7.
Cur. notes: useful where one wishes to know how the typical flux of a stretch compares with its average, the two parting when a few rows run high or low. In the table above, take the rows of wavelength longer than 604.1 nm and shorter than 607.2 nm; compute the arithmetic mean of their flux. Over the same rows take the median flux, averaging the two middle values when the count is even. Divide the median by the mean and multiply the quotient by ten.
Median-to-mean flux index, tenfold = 10.0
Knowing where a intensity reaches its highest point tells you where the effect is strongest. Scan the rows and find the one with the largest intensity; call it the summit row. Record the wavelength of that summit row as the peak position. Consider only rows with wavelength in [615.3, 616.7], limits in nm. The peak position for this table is 615.402 nm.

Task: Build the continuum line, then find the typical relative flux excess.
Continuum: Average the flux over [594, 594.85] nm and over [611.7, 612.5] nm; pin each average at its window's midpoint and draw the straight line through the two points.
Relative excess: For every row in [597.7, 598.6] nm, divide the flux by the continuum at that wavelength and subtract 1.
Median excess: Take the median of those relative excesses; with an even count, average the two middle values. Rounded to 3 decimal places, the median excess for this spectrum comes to -0.026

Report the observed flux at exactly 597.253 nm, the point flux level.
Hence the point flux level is 123.2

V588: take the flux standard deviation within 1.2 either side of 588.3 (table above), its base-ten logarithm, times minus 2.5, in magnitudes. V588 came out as -2.7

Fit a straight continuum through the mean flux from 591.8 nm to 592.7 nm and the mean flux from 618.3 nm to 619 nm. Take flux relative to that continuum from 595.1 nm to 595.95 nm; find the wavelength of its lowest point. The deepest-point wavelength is 595.194 nm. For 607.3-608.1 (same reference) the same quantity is 607.937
